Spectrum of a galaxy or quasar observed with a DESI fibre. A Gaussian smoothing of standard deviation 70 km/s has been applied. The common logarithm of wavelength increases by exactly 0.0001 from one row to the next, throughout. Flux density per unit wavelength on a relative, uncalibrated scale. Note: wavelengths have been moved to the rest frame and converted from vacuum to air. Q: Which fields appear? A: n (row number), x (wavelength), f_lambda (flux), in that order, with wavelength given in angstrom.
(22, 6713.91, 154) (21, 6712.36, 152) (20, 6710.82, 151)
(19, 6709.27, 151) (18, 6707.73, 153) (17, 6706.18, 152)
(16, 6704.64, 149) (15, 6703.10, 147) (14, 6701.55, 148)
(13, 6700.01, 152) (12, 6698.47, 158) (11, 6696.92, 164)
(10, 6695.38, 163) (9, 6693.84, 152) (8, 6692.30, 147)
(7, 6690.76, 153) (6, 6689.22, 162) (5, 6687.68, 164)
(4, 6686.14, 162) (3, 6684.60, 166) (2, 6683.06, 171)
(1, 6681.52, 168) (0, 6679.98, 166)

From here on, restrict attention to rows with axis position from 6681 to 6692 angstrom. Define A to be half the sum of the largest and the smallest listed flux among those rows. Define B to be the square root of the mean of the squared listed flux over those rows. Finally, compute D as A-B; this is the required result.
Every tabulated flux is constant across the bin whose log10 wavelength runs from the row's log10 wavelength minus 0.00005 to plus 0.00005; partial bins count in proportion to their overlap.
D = -1.8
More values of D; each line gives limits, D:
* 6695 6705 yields 0.9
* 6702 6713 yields -0.7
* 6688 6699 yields -1.6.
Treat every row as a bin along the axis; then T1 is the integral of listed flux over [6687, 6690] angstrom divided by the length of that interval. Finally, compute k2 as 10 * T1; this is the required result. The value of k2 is 1630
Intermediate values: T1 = 163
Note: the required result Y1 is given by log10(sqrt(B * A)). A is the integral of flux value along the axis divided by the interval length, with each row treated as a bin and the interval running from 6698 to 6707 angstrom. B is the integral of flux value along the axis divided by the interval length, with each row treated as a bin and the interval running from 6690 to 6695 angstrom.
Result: 2.18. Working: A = 151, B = 152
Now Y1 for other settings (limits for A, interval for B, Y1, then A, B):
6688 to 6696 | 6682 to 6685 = 2.21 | 156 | 169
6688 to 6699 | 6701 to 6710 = 2.19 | 157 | 150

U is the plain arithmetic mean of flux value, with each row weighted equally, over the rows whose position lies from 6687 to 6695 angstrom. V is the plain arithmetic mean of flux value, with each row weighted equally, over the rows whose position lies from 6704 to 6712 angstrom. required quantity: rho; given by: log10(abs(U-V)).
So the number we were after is 0.64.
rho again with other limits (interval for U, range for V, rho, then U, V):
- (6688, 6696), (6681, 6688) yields 1.03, 155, 166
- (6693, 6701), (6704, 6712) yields 0.82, 158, 151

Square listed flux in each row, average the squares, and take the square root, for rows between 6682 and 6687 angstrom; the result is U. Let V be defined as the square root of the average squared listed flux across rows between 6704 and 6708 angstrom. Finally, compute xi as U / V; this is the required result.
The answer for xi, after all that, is 1.10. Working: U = 166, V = 151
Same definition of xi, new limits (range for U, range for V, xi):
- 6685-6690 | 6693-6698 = 1.02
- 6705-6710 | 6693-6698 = 0.95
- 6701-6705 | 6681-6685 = 0.88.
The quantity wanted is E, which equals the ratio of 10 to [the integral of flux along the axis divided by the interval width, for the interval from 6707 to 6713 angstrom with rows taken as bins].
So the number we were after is 0.066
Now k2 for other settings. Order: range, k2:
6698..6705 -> 1506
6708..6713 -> 1516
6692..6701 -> 1563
